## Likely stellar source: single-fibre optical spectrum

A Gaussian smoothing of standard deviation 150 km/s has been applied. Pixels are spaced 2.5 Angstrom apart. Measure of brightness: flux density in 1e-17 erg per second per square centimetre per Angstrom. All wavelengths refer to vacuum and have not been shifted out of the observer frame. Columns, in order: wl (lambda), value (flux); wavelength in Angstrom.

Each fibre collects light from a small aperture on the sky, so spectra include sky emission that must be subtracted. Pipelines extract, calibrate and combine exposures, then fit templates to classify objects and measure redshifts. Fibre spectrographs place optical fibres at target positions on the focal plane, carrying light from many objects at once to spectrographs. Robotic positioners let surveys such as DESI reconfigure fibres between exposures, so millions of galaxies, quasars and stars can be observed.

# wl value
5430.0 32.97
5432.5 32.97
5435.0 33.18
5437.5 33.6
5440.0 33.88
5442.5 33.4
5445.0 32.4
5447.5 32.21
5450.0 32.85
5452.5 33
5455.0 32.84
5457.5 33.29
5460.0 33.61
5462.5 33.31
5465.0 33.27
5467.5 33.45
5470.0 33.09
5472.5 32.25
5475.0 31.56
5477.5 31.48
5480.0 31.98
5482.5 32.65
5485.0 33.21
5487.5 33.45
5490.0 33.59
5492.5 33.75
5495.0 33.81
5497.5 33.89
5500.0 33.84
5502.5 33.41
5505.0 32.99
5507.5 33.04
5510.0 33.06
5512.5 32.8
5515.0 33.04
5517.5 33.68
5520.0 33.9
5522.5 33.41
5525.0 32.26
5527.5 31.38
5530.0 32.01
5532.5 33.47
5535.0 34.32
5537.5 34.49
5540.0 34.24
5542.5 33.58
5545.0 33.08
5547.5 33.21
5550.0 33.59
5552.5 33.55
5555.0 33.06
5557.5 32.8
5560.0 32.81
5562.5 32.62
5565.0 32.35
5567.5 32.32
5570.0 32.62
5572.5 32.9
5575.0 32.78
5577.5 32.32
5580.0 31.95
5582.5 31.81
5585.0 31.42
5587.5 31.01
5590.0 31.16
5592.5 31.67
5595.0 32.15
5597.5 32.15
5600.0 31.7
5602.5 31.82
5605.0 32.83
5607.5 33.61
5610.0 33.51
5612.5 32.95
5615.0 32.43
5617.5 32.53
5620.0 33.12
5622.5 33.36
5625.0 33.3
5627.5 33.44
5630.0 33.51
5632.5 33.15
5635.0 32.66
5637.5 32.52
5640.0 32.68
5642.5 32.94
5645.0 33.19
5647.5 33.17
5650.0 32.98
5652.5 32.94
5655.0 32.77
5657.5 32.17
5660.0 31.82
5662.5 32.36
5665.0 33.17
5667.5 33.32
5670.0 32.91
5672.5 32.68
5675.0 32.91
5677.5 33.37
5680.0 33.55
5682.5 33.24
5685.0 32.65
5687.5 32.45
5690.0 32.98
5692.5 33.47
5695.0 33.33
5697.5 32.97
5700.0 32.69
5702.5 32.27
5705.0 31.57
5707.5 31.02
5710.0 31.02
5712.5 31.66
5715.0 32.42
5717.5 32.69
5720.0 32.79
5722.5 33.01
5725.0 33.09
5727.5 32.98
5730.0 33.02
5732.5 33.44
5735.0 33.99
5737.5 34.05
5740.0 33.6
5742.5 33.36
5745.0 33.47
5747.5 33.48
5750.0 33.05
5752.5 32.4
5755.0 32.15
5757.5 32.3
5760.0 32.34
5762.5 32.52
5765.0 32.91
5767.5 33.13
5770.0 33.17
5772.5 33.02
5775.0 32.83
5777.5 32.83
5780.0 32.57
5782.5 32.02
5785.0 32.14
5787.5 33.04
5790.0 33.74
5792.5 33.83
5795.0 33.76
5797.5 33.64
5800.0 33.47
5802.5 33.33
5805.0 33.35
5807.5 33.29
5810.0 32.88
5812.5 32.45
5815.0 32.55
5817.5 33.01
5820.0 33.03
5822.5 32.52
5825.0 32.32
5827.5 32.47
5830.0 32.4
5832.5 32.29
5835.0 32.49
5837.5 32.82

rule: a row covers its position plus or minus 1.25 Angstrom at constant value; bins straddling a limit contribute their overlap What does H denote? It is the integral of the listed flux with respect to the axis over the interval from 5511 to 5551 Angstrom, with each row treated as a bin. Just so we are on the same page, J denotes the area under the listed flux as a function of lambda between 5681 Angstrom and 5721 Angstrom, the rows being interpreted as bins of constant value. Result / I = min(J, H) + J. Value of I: 2596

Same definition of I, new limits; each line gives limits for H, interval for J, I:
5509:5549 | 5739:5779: 2632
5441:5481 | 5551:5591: 2589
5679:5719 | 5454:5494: 2617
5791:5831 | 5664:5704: 2639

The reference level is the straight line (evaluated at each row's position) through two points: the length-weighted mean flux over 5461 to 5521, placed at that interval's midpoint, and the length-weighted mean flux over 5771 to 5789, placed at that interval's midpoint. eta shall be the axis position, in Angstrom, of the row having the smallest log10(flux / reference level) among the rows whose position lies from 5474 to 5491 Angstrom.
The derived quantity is 5477.5 Angstrom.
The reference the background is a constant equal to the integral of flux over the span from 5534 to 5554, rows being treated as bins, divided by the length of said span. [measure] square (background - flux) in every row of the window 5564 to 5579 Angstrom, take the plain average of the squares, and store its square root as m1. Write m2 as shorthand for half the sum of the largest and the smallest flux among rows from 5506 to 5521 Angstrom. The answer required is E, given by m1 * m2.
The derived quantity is 41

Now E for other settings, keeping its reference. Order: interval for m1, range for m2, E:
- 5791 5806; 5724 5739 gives 9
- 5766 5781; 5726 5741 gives 28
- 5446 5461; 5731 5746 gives 30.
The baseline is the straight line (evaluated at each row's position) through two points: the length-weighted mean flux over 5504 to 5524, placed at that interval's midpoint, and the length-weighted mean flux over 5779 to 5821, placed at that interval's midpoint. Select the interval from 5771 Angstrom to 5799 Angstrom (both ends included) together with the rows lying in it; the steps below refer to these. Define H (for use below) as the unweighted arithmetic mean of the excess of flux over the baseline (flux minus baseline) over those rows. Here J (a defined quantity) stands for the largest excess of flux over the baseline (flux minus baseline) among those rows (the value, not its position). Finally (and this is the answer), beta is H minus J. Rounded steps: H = -0.04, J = 0.76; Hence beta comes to -0.8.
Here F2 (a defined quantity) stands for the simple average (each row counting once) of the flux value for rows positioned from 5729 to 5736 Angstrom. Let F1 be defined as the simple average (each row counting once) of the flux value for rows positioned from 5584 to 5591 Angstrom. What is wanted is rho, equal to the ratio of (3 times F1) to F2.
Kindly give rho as 2.80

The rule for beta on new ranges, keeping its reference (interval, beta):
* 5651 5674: -0.6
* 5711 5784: -1.1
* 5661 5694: -0.5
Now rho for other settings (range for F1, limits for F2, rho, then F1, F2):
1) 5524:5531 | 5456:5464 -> 2.86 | 31.9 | 33.4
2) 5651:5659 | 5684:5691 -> 2.99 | 32.6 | 32.7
